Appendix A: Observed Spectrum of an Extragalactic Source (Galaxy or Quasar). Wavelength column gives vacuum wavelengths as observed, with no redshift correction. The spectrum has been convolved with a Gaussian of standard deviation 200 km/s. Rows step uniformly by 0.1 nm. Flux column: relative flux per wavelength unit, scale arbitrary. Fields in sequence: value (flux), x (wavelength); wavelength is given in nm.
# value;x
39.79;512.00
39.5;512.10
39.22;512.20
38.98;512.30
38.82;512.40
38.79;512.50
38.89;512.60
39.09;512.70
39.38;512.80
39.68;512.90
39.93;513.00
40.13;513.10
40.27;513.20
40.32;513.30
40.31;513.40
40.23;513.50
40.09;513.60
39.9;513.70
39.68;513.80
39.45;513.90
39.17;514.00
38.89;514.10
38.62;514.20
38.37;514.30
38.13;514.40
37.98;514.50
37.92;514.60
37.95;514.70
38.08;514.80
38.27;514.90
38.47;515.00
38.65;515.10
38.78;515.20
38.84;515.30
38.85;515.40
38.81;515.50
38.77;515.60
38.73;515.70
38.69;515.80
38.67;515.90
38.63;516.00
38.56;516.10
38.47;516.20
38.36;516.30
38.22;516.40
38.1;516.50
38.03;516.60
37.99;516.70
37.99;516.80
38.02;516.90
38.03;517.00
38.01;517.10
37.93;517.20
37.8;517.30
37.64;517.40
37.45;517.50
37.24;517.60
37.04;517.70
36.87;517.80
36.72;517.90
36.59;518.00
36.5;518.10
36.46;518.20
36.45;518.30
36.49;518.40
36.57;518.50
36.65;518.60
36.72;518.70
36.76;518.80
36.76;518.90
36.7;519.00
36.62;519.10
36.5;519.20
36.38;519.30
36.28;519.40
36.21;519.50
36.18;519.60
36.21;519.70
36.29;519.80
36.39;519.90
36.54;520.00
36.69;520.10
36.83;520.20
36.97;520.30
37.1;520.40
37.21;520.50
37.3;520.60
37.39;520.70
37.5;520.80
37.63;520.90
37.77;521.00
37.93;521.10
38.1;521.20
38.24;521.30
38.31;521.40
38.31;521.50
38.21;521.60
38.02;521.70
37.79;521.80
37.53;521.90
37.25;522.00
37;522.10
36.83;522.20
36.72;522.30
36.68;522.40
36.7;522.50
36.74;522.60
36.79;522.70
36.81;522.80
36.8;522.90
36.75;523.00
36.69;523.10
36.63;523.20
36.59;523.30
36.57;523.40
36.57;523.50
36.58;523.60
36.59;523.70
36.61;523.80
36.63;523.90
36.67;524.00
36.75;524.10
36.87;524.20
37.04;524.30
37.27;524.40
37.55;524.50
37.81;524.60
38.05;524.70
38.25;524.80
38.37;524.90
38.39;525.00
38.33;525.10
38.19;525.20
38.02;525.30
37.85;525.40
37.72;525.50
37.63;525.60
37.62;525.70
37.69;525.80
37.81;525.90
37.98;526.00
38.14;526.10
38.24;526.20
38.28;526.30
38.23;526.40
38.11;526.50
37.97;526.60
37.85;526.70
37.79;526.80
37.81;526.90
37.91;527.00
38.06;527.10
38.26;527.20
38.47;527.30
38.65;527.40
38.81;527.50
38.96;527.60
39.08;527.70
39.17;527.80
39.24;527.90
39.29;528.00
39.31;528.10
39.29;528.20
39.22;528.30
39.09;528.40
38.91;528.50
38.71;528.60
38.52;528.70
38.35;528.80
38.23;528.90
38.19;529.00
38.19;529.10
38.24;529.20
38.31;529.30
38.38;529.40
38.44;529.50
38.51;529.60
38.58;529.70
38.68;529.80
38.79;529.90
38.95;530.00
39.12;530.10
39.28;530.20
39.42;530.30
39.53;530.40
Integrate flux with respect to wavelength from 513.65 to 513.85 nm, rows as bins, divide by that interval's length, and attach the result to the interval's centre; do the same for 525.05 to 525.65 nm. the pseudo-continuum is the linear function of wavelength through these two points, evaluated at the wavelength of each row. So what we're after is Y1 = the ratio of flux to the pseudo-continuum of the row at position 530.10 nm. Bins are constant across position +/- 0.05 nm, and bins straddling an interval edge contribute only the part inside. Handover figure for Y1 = 1.05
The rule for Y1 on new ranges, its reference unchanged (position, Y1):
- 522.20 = 0.96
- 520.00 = 0.94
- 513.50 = 1.01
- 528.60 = 1.03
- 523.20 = 0.96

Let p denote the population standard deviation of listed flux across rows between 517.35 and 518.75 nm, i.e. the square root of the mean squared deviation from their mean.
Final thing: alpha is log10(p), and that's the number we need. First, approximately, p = 0.37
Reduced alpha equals -0.429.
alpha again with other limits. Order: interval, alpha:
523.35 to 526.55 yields -0.185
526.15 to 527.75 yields -0.402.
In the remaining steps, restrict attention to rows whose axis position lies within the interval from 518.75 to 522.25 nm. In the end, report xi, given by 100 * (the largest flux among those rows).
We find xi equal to 3831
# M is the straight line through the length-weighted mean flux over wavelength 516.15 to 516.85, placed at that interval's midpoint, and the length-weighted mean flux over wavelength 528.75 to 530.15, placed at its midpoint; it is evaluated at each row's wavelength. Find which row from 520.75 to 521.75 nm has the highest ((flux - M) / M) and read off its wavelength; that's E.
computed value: 521.40 nm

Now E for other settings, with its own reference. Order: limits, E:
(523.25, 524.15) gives 524.10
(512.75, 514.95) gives 513.30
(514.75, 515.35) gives 515.30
